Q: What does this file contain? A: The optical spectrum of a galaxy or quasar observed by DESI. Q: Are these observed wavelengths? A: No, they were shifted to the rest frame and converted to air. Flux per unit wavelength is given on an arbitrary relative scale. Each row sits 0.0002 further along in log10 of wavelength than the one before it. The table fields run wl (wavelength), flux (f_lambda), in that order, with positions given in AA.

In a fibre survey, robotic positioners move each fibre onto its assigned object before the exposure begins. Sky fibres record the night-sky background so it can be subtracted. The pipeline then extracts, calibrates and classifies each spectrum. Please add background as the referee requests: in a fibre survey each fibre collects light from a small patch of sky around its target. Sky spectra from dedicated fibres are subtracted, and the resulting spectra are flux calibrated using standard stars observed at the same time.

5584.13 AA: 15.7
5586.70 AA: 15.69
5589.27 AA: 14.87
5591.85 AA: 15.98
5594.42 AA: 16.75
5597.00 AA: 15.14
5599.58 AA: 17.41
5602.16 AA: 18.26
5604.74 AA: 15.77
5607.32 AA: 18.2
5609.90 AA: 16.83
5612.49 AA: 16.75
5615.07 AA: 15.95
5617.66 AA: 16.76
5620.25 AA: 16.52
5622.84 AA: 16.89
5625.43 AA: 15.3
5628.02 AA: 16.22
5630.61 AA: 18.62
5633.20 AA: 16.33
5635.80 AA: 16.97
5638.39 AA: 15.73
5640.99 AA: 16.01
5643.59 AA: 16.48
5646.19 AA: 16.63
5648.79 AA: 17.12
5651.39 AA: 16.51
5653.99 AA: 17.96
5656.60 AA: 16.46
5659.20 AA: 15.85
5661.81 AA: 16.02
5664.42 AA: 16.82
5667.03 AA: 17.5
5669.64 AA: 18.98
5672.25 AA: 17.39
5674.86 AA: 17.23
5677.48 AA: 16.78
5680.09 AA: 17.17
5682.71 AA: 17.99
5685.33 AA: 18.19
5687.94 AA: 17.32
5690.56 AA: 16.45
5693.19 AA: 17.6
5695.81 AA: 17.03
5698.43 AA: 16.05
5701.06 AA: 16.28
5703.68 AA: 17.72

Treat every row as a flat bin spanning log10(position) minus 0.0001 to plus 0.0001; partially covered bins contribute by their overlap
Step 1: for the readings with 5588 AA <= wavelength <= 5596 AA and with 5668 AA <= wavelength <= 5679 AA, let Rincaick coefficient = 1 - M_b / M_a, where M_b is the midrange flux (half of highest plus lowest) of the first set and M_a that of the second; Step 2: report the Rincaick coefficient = 0.12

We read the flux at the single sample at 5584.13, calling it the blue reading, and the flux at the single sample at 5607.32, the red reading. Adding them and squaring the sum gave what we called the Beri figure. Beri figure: 1149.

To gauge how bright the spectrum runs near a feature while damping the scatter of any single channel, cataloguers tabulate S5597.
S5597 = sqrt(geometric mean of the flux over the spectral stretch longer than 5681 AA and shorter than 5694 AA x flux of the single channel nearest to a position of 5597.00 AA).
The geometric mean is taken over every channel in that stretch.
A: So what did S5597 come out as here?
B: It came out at 16.3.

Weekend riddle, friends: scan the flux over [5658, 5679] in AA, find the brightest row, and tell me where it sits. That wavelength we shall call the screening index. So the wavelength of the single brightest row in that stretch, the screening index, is 5669.64 AA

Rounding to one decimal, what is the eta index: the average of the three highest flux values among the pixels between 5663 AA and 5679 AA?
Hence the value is 18.0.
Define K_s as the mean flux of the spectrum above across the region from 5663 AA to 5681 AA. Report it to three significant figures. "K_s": 17.4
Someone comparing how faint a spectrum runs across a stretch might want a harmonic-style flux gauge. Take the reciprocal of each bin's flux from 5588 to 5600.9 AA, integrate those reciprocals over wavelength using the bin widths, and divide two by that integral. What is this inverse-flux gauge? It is 2.48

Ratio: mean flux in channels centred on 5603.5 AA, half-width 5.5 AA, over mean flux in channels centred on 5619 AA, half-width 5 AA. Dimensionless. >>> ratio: 1.05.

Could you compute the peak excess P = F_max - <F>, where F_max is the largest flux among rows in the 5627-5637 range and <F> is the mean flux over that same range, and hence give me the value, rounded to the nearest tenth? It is 1.6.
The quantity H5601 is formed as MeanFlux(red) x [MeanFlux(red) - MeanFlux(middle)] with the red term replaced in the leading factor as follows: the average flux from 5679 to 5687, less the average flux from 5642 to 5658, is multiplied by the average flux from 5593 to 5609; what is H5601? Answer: 16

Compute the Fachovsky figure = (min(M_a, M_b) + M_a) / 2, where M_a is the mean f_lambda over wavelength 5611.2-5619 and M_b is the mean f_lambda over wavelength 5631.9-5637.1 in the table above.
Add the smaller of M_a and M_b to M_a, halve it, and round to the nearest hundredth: 16.49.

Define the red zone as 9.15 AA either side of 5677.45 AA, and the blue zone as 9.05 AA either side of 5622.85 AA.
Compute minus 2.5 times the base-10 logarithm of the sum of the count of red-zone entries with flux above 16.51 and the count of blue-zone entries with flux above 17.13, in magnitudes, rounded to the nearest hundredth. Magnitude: -2.26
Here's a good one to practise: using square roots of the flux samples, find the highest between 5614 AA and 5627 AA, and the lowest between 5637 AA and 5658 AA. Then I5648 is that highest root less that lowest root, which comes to 0.14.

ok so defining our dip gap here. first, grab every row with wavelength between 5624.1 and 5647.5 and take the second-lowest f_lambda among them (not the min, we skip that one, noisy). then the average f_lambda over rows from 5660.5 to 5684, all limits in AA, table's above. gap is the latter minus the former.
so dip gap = 1.6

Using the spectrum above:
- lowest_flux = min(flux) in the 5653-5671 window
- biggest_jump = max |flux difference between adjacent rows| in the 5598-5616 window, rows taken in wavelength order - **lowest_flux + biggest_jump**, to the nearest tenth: 18.3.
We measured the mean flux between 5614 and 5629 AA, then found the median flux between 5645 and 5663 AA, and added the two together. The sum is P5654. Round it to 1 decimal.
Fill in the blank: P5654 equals 32.8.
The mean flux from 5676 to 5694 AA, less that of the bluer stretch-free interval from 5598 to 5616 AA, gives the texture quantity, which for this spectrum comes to 0.33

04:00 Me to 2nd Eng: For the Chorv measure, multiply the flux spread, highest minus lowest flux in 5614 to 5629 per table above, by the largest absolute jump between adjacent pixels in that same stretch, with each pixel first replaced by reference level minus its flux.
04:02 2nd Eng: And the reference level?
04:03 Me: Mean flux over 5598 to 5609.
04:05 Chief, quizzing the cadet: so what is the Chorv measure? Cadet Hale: 3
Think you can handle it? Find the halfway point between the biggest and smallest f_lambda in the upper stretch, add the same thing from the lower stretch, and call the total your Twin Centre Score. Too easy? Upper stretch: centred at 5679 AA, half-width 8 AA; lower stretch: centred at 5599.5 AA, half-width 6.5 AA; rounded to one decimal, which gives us 34.2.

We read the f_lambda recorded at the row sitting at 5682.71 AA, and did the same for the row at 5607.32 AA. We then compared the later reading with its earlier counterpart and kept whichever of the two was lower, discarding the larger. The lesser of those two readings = 18.0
